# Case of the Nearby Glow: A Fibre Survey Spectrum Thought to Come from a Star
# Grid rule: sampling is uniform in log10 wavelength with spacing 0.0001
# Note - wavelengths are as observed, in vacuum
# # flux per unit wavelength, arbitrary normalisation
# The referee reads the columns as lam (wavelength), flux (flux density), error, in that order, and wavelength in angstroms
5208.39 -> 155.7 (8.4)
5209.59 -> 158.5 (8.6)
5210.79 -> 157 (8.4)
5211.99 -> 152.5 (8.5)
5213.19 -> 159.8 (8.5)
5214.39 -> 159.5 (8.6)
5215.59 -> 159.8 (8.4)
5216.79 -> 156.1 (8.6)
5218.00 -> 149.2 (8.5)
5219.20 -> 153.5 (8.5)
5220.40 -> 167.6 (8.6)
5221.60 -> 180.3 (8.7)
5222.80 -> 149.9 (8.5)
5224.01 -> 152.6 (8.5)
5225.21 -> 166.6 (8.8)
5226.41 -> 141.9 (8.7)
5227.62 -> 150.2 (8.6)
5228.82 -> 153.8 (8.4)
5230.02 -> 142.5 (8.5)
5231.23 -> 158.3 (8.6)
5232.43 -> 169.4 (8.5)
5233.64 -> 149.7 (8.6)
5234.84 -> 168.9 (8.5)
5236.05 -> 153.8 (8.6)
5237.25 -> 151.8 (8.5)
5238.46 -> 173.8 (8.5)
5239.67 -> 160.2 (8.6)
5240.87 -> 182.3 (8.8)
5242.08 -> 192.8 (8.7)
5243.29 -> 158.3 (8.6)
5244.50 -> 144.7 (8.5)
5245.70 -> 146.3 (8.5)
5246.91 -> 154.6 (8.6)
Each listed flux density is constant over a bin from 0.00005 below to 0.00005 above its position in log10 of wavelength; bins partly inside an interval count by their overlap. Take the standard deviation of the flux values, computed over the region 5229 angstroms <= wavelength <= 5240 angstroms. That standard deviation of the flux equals 10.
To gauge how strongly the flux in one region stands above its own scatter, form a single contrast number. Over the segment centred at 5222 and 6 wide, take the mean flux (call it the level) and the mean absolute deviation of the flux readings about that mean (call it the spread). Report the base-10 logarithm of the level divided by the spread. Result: 1.2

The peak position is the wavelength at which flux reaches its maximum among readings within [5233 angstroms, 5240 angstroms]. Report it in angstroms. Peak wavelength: 5238.46 angstroms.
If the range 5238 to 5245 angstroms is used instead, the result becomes 5242.08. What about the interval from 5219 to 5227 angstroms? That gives 5221.60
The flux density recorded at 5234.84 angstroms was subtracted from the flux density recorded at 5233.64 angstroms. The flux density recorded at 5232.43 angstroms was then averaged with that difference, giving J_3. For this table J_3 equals 75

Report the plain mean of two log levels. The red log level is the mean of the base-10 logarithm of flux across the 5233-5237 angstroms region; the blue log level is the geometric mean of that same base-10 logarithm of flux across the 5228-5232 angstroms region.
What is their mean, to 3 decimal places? 2.188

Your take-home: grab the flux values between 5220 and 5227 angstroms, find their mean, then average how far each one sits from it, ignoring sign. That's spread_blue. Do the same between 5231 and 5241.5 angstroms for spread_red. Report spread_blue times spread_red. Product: 109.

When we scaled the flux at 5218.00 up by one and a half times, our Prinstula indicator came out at 224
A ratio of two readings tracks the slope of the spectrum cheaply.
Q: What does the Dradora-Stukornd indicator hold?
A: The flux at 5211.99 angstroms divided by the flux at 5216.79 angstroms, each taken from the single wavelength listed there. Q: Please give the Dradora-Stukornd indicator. 0.977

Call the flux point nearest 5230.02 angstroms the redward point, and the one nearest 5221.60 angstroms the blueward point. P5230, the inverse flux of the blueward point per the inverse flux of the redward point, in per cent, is 79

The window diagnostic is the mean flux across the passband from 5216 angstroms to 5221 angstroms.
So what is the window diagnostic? 157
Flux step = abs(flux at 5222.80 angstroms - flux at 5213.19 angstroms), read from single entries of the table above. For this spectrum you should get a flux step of 10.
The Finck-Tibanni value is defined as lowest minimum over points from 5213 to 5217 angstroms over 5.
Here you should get 31.2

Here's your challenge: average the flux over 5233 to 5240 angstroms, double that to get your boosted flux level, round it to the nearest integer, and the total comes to 319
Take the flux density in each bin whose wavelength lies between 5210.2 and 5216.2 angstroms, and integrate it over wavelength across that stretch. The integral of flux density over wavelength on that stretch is 947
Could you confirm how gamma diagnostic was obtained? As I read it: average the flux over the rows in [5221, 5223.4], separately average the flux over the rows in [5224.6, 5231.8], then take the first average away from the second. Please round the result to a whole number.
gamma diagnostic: -13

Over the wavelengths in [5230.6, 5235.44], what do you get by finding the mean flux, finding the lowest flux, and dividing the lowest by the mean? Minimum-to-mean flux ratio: 0.927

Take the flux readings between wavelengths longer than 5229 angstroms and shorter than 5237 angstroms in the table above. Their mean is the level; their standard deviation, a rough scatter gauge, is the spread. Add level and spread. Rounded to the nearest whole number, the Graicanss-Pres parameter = 167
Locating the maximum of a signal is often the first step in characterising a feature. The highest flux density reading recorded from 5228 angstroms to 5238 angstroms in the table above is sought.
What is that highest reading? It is 169.4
